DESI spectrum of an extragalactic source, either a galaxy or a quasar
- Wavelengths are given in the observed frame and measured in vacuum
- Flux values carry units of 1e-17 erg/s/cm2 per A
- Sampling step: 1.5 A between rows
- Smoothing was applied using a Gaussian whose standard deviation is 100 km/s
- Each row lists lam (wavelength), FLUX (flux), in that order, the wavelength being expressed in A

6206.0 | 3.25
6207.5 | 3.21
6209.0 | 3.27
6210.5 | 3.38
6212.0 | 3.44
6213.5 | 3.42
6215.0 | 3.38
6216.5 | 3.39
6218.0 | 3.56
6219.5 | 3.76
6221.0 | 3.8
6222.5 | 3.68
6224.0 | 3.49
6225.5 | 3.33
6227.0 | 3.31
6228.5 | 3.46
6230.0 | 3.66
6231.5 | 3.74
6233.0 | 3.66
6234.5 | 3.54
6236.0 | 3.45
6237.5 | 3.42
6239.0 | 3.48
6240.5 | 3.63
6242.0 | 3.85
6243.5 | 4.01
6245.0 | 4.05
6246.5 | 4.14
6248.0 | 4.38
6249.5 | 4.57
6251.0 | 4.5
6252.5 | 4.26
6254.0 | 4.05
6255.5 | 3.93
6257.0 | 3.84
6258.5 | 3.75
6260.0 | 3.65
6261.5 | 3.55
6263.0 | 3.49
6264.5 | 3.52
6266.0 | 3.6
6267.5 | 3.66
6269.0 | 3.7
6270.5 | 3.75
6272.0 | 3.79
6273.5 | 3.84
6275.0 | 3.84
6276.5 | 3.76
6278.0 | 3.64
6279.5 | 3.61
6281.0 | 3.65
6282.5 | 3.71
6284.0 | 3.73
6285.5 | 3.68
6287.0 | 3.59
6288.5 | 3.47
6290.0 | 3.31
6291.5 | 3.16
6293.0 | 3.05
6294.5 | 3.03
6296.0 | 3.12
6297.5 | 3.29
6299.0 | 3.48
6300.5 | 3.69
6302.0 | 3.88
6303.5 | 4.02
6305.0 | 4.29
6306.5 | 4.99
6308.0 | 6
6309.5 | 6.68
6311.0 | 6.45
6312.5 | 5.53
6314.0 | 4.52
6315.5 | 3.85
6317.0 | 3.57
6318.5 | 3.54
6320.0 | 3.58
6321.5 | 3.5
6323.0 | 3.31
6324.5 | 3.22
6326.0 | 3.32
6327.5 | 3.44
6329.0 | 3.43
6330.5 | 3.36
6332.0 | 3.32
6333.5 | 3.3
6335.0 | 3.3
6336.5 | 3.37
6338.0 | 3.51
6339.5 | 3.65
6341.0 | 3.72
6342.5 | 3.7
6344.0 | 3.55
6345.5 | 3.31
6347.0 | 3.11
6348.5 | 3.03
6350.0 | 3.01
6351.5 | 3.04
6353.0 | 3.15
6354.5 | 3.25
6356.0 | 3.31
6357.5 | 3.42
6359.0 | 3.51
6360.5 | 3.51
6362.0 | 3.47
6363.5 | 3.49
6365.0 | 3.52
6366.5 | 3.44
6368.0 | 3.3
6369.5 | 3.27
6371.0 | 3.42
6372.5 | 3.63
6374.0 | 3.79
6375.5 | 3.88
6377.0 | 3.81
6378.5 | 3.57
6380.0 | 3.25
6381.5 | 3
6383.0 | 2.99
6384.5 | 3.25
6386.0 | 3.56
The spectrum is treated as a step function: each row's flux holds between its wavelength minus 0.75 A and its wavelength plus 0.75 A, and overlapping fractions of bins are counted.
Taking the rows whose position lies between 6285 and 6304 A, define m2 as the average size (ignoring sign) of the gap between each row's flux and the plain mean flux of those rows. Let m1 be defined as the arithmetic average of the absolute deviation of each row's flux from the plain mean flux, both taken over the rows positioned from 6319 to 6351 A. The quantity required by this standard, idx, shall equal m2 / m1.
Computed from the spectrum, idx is 1.7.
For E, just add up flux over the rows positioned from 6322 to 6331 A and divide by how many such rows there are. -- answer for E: 3.35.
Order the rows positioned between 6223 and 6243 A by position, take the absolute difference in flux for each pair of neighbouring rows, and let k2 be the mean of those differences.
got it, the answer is 0.11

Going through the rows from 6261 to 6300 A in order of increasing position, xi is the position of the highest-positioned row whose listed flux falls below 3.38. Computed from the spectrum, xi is 6297.5 A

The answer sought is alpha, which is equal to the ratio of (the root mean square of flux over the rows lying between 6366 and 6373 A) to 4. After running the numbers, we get 0.85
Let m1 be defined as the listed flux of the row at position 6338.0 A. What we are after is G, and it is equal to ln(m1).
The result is 1.26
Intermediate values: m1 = 3.51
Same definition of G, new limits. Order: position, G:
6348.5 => 1.11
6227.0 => 1.20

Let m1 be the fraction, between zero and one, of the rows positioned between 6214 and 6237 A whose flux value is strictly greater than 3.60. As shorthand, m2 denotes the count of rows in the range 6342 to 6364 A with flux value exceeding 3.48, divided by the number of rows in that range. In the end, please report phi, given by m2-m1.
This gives -0.1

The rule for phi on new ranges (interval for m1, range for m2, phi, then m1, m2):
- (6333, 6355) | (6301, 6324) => 0.7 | 0.2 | 0.9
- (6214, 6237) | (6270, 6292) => 0.4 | 0.4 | 0.8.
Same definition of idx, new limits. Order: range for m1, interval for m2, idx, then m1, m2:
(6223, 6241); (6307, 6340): 7.6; 0.11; 0.84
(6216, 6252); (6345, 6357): 0.4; 0.28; 0.10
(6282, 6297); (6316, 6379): 0.6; 0.25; 0.16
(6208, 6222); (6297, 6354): 4.4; 0.15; 0.63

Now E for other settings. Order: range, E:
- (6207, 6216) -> 3.35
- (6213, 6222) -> 3.55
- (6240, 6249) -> 4.01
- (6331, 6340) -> 3.41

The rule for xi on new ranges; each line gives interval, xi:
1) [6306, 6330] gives 6326.0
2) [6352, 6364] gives 6356.0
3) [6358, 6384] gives 6383.0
